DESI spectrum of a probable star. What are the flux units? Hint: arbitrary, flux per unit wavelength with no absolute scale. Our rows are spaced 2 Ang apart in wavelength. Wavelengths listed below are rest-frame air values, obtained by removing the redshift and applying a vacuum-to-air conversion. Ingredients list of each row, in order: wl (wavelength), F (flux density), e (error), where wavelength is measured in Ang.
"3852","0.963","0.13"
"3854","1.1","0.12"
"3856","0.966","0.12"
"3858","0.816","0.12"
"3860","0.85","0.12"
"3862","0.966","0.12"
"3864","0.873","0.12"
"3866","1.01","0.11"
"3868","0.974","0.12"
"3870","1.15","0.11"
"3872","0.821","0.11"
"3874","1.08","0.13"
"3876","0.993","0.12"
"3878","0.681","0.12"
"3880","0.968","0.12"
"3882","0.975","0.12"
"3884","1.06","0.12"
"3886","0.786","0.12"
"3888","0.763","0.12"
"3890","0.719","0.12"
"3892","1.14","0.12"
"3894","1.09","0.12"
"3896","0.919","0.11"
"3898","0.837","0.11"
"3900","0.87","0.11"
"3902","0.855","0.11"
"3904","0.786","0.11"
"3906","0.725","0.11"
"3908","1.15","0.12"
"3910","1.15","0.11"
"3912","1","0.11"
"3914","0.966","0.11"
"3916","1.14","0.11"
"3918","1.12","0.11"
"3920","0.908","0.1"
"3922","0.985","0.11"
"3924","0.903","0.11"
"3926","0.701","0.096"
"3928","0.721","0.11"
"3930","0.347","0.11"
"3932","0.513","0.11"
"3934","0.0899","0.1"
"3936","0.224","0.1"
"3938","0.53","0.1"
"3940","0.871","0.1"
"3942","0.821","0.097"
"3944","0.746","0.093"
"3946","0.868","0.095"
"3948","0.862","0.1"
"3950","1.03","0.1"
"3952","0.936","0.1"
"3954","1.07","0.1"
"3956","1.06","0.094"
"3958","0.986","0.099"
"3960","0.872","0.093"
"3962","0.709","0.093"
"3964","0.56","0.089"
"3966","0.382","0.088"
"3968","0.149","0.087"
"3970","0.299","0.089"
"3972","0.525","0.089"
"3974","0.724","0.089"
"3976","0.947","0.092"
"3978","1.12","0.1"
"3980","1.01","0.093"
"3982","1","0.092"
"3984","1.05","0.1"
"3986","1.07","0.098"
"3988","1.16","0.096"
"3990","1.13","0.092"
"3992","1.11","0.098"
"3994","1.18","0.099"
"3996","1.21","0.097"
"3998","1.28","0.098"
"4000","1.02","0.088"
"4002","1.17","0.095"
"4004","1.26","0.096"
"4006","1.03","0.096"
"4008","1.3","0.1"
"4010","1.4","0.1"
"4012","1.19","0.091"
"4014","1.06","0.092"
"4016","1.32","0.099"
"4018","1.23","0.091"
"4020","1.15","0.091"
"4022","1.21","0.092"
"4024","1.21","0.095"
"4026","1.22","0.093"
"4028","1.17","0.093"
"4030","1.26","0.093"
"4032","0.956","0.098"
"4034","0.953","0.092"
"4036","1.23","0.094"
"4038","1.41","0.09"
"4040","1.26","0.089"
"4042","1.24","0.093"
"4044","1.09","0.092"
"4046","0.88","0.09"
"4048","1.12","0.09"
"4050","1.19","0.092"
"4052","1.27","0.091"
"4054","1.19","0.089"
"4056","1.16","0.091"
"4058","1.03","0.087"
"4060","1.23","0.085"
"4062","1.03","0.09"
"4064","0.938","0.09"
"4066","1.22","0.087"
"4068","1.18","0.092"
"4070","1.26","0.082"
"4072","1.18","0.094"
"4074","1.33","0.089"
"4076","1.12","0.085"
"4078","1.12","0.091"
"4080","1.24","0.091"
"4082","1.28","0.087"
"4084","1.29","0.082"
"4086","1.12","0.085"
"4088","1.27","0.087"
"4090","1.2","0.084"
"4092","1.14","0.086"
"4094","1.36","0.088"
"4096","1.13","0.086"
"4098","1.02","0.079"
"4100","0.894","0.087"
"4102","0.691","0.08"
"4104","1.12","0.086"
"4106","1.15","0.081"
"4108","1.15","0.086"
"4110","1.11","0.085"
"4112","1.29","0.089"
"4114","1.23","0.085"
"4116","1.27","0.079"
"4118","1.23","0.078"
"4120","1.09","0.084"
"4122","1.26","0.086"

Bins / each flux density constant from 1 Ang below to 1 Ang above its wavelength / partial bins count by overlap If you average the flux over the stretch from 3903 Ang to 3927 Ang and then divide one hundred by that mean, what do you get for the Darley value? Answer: 104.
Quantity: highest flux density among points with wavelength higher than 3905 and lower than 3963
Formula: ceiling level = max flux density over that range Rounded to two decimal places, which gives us 1.15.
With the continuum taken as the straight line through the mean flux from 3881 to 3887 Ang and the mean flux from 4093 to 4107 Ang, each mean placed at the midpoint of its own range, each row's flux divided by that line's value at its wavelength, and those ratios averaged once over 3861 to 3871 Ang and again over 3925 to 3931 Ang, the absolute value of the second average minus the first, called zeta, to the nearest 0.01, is 0.46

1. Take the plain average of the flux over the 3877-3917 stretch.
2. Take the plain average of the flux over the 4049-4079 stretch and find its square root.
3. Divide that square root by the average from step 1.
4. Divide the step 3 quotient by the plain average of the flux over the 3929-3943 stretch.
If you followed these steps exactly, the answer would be 2.39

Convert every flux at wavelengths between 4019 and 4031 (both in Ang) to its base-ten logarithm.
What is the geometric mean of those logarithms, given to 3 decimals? 0.079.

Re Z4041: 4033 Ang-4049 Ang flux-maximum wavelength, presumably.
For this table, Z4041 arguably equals 4038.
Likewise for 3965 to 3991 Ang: 3988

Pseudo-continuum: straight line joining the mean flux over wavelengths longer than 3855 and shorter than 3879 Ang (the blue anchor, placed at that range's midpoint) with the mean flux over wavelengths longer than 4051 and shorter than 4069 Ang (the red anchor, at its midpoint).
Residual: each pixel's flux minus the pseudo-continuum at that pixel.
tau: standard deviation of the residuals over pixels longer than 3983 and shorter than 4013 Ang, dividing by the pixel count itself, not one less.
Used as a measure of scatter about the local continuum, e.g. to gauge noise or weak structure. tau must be 0.100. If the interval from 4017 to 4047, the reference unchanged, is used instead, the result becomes 0.138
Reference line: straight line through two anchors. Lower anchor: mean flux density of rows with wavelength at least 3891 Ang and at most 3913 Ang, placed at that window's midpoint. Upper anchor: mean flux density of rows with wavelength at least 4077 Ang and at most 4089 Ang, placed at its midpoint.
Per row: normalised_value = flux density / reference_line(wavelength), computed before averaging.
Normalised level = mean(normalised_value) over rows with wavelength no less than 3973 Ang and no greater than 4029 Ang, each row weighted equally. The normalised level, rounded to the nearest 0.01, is 1.03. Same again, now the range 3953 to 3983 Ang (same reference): 0.72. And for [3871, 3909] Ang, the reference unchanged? 0.97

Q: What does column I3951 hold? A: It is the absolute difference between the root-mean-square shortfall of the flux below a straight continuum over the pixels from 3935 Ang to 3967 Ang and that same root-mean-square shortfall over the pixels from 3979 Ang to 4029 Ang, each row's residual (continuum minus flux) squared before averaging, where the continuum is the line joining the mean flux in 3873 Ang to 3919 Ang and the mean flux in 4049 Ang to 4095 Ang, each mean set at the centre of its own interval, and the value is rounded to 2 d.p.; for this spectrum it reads 0.22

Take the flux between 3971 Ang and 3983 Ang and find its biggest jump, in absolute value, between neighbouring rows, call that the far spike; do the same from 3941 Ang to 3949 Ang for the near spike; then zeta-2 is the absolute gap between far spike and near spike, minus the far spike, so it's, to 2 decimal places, -0.12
